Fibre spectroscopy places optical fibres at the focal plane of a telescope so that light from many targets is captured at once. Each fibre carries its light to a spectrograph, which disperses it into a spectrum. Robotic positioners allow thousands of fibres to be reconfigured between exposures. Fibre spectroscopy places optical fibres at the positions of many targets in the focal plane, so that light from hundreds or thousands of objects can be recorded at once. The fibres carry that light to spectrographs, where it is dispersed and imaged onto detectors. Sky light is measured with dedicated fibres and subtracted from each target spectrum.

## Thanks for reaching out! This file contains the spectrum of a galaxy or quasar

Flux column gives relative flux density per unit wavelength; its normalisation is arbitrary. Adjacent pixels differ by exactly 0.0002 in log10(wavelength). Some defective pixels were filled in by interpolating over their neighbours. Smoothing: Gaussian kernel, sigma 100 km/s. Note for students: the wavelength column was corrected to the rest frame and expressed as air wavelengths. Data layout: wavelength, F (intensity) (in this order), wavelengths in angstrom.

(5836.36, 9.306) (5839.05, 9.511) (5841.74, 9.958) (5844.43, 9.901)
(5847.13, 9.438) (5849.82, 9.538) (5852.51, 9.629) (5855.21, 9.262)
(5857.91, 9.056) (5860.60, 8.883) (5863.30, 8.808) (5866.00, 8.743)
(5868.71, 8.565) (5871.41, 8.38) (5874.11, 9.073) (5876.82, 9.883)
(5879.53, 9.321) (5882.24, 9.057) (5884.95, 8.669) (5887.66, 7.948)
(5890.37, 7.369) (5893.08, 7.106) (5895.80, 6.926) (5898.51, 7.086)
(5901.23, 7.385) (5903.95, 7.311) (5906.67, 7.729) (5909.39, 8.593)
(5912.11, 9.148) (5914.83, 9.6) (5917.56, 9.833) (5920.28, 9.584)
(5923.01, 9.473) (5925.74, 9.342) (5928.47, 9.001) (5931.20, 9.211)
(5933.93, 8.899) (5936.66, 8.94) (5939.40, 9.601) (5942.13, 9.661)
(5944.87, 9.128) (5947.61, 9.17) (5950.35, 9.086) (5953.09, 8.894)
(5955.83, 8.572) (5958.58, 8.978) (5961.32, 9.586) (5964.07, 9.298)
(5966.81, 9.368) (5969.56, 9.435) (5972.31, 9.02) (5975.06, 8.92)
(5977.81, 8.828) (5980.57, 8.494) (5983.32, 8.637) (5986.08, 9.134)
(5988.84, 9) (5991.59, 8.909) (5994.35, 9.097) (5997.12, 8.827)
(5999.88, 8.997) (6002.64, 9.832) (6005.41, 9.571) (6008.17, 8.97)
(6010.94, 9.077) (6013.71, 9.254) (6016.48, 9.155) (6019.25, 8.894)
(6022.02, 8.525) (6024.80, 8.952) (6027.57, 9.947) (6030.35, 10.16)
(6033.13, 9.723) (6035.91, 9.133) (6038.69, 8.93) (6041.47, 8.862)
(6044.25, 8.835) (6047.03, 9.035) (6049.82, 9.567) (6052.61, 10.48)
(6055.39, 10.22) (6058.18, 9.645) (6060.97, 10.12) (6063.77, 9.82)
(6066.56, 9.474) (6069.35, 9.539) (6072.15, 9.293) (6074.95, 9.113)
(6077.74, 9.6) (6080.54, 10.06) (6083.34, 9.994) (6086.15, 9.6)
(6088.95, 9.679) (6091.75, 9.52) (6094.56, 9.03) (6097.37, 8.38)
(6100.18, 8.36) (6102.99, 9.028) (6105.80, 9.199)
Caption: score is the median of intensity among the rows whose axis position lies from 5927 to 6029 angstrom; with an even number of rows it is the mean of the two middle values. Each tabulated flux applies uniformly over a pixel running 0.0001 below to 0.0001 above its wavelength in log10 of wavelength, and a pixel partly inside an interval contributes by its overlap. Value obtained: 9.02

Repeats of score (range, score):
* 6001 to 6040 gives 9.14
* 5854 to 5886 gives 8.97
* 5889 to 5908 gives 7.31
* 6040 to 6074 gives 9.55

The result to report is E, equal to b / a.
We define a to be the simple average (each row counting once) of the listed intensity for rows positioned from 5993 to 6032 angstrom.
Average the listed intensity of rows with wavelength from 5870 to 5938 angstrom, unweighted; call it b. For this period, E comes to 0.93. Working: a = 9.2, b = 8.6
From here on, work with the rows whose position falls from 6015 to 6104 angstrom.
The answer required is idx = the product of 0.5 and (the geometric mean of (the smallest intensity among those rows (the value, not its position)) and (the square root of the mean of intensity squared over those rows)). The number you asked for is 4.435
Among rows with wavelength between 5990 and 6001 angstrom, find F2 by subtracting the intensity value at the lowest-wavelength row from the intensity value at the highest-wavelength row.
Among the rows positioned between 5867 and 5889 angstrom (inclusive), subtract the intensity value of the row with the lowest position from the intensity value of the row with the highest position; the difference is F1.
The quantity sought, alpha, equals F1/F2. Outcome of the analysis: -7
